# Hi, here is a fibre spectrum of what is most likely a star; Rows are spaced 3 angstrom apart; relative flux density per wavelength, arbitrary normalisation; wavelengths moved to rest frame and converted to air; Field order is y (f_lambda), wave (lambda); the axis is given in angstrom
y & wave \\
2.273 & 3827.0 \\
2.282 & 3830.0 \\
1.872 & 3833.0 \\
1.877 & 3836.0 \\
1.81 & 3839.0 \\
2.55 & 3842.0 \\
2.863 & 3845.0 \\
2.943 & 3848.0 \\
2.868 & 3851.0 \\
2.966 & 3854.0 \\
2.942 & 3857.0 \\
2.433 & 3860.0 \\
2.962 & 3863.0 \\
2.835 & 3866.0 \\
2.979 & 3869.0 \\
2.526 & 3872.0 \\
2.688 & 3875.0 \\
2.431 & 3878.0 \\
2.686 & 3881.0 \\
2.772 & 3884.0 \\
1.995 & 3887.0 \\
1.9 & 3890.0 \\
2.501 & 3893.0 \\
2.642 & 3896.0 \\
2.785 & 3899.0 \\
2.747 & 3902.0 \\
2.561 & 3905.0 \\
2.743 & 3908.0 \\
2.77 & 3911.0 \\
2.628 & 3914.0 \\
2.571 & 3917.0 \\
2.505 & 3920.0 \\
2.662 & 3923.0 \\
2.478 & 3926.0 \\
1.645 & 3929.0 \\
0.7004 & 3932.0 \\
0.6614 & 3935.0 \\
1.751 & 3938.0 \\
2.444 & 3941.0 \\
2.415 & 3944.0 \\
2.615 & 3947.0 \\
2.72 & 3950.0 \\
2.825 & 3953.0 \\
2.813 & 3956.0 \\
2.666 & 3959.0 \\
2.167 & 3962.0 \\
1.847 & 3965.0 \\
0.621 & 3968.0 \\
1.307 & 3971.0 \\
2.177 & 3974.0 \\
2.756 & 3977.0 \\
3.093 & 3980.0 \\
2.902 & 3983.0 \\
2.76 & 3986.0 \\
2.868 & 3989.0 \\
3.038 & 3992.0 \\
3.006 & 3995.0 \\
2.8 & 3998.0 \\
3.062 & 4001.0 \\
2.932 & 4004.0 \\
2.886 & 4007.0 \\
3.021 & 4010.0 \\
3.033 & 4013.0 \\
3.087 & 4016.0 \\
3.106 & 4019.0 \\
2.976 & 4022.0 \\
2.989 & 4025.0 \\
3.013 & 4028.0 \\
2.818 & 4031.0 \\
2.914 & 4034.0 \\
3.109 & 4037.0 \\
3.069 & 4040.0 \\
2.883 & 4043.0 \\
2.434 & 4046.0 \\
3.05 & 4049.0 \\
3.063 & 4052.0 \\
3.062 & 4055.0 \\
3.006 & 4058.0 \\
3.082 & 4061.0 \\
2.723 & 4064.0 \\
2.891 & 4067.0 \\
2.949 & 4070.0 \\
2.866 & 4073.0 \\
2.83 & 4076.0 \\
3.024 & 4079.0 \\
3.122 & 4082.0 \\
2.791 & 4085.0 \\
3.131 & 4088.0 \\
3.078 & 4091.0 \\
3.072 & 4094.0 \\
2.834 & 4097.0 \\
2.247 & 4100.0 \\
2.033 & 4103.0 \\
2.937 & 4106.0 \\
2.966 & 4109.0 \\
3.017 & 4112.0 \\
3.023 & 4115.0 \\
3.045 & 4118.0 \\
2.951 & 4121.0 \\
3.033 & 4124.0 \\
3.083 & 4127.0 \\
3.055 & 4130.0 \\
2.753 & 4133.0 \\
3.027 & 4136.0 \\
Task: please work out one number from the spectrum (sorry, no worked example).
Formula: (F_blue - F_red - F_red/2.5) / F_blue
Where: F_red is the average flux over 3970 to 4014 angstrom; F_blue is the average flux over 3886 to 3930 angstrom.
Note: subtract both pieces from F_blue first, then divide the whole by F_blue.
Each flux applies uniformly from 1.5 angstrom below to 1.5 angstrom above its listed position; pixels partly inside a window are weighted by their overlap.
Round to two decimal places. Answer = -0.57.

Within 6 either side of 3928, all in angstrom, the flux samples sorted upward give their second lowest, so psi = 1.645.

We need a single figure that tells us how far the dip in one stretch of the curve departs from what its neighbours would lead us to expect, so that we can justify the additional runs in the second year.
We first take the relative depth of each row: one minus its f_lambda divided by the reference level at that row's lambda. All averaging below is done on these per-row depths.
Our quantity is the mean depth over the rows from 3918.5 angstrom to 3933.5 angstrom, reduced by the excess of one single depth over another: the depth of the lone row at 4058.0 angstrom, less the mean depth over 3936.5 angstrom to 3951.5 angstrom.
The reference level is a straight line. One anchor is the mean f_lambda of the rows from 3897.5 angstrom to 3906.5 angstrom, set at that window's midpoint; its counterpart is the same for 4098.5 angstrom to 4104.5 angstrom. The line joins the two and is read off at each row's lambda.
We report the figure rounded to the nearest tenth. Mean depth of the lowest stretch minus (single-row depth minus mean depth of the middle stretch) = 0.6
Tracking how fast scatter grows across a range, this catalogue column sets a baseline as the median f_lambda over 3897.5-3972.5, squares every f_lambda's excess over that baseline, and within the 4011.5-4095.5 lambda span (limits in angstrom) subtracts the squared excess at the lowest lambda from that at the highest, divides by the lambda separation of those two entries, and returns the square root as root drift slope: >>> 0.022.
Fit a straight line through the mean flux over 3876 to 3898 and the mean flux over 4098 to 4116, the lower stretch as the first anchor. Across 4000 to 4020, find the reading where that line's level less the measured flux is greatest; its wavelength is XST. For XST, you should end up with 4007.0 angstrom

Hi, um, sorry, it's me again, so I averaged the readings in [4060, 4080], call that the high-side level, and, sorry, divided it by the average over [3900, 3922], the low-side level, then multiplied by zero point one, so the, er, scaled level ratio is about 0.110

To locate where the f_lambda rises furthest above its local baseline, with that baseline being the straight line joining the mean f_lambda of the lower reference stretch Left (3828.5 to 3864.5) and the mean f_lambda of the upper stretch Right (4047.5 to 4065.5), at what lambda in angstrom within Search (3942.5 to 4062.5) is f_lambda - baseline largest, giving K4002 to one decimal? 3980.0 angstrom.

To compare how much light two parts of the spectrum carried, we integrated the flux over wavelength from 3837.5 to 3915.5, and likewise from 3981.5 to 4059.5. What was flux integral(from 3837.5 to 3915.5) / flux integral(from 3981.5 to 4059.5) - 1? -0.11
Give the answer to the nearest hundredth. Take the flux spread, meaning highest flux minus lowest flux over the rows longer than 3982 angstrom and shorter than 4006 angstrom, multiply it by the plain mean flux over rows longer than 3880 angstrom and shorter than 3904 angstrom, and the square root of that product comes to 0.87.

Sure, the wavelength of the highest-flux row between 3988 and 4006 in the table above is 4001.0 angstrom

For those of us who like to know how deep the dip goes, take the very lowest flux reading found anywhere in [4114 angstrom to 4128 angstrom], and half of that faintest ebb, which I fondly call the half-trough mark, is 1.48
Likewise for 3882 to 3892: 0.95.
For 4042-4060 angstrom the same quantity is 1.22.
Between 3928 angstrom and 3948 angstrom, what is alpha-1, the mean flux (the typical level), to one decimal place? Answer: 1.7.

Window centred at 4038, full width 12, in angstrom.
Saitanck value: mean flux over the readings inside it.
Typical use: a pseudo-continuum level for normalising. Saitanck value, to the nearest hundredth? 2.99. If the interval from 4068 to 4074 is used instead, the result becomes 2.91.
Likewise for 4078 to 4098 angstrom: 3.01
